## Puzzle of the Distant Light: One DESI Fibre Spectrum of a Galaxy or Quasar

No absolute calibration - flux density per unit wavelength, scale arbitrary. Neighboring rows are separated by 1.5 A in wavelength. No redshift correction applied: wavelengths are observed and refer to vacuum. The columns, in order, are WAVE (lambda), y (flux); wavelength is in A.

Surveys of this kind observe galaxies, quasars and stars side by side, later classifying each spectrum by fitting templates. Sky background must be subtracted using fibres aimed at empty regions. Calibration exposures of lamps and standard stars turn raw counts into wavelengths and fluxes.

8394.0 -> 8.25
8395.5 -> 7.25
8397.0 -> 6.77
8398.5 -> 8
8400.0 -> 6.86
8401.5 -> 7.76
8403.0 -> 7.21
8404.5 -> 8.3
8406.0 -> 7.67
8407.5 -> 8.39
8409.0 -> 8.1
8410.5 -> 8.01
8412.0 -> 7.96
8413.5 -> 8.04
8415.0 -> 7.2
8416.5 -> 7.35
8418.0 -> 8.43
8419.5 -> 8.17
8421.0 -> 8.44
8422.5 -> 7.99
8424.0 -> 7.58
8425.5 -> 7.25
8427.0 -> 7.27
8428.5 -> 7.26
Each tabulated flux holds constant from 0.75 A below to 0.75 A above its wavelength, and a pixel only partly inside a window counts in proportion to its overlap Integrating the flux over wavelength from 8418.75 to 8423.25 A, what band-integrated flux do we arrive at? 36.9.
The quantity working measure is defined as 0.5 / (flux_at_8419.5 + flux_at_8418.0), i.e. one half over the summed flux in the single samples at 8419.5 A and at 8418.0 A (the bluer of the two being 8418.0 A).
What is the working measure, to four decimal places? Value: 0.0301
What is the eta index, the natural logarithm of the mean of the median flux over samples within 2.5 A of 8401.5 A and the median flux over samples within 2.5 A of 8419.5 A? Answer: 2.06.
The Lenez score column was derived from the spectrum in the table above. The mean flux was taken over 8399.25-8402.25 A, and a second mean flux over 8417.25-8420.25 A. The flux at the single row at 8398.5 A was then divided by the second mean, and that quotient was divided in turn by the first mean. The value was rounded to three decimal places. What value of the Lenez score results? 0.132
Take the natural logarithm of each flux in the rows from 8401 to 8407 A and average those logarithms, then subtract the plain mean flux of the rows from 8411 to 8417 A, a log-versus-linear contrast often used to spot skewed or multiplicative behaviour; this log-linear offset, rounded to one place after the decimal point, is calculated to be -5.6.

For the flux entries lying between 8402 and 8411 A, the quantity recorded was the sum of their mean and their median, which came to 16.0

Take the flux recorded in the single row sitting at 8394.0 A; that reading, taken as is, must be 8.25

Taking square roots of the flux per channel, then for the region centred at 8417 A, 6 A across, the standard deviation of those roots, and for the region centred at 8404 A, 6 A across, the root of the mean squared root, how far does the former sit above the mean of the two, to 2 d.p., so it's -1.34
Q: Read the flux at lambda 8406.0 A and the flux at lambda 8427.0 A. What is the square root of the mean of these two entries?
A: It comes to 2.73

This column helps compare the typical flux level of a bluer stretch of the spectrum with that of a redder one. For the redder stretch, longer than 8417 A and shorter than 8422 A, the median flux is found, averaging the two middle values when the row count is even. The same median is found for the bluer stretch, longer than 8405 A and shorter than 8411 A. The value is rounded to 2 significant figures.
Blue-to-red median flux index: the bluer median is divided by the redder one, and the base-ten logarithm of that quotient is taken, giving -0.020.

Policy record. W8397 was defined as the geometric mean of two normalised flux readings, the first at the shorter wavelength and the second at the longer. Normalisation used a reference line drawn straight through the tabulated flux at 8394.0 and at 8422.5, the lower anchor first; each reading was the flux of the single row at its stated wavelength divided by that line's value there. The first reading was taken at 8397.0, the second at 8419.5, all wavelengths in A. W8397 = 0.92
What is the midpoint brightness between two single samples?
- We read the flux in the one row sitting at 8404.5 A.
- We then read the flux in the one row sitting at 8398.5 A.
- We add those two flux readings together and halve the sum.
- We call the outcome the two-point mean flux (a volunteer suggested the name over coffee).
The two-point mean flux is 8.15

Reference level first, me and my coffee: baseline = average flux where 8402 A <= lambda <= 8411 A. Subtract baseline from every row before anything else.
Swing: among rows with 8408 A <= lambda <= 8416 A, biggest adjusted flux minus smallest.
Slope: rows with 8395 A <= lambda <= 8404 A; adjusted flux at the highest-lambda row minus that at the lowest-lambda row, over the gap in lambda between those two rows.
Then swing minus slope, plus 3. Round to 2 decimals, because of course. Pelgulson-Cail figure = 3.91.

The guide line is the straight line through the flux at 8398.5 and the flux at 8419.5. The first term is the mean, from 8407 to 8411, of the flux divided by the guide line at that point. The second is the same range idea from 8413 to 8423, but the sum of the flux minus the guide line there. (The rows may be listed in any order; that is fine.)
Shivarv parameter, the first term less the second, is 2.5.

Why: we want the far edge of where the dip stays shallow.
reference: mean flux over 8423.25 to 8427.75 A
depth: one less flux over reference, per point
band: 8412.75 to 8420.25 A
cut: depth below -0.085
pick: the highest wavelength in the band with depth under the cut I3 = 8419.5 A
